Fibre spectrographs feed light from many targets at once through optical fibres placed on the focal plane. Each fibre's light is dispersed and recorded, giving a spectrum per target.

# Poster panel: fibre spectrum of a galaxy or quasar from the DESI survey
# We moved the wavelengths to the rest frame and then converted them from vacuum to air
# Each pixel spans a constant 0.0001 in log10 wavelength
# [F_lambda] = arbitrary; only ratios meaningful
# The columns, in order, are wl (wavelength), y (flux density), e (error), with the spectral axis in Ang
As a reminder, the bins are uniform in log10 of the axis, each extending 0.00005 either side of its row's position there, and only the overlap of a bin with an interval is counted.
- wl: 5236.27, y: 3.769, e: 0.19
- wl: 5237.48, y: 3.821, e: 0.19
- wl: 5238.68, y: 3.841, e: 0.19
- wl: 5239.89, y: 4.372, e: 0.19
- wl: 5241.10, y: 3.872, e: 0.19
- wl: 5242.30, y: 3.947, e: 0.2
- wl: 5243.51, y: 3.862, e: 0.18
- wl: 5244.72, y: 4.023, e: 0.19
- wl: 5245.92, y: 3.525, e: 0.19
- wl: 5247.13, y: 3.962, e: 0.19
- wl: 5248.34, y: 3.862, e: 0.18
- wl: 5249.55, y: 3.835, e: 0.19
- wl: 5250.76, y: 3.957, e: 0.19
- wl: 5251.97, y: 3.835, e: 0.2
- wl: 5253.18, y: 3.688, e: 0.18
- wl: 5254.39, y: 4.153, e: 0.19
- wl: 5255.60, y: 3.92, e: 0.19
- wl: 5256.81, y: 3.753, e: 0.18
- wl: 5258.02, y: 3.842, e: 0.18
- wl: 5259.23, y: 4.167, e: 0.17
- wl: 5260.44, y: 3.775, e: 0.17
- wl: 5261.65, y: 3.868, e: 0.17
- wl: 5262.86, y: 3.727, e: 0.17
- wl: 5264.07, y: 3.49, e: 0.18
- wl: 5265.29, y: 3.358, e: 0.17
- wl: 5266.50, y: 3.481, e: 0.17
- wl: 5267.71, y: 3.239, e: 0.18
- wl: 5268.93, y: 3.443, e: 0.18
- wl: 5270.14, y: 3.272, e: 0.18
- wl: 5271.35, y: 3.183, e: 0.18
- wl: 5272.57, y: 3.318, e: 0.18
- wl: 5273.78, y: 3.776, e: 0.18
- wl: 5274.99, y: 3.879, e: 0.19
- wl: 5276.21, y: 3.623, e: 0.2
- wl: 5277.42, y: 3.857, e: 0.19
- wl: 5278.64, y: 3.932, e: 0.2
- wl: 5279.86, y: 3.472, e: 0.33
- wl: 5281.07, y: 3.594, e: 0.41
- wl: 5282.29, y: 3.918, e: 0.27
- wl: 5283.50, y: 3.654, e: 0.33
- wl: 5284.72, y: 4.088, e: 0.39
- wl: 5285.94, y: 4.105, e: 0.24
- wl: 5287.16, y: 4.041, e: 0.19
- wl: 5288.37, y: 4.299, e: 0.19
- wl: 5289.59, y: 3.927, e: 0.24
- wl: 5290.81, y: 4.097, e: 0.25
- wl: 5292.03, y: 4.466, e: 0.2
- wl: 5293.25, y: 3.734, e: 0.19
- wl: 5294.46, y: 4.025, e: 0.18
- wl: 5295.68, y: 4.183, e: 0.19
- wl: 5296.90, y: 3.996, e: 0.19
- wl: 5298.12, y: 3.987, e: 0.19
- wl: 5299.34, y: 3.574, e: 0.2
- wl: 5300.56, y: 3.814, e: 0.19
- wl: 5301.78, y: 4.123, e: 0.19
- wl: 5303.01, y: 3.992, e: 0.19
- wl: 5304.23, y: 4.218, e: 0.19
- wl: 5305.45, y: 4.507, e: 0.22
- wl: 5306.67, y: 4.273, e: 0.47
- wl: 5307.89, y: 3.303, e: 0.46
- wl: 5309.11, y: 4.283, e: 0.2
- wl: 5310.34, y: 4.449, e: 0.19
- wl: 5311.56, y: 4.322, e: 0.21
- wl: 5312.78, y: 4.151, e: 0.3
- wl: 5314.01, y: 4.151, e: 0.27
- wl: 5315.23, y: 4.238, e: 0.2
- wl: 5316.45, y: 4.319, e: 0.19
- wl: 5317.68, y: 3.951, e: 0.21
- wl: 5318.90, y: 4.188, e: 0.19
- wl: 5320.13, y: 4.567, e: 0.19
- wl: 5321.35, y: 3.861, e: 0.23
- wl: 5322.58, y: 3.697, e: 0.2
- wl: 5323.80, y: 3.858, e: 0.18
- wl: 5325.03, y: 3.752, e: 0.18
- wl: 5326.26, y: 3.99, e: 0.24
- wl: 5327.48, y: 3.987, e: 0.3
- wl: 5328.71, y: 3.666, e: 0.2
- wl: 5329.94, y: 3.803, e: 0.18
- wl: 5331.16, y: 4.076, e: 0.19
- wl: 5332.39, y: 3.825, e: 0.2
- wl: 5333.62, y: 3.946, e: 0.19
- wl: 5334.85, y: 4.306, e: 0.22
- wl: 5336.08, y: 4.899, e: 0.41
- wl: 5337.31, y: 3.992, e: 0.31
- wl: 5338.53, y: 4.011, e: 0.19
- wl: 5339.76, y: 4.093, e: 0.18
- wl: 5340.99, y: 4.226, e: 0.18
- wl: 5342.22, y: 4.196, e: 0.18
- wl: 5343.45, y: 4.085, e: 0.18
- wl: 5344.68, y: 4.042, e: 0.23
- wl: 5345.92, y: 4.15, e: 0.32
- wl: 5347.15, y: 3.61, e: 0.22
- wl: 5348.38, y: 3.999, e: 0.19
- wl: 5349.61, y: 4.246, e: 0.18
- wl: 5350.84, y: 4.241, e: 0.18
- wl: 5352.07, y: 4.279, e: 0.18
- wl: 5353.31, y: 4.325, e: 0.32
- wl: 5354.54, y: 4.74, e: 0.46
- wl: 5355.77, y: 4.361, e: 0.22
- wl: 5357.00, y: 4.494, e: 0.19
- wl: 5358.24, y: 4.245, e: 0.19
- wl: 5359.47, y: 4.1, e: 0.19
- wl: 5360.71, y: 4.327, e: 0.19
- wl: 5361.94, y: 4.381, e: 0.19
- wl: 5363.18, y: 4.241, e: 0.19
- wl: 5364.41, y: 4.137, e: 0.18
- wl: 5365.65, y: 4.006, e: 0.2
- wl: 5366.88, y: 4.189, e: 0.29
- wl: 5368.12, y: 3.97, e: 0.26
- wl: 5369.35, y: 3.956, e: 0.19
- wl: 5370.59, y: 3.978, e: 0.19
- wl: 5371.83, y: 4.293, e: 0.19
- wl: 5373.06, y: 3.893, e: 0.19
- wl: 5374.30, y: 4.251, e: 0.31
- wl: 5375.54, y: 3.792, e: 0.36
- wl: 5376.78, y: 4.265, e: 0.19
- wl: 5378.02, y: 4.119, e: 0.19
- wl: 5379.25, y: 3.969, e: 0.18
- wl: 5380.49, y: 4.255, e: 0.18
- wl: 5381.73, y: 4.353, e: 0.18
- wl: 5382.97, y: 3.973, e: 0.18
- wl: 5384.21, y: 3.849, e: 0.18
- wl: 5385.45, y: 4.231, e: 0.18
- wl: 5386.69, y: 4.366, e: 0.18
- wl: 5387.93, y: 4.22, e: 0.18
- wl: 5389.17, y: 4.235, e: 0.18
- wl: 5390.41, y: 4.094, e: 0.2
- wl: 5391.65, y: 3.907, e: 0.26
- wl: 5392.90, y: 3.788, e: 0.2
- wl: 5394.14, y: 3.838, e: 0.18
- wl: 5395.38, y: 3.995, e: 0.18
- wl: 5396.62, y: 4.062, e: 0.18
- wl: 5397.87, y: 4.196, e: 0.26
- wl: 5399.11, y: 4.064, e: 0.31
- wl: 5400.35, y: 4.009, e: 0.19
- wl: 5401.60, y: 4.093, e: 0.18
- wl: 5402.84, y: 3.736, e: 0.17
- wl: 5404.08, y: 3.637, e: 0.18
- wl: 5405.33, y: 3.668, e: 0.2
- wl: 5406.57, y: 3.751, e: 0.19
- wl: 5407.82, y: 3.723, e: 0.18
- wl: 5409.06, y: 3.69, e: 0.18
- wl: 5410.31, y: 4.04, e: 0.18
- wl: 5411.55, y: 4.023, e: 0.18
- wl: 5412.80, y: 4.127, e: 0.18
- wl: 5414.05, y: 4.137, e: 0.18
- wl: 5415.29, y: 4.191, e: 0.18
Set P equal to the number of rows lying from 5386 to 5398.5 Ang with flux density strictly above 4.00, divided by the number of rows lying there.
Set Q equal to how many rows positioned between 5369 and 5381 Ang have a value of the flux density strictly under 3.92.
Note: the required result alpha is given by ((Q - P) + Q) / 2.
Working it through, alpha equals 2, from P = 0.60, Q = 2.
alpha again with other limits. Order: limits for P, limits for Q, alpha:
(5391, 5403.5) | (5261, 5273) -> 10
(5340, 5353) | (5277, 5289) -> 5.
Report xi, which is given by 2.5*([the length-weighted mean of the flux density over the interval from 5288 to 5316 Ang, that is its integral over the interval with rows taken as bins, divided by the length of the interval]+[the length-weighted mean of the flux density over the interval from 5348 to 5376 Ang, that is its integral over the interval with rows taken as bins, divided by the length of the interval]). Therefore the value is 20.7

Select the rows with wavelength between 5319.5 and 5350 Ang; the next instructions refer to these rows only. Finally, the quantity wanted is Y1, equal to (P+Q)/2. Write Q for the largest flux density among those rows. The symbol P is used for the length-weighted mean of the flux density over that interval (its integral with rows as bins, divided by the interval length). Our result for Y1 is 4.47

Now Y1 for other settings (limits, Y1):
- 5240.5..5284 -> 3.95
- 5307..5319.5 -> 4.29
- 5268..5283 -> 3.77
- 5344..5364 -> 4.49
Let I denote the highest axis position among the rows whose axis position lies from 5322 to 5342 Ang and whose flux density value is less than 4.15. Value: 5339.76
